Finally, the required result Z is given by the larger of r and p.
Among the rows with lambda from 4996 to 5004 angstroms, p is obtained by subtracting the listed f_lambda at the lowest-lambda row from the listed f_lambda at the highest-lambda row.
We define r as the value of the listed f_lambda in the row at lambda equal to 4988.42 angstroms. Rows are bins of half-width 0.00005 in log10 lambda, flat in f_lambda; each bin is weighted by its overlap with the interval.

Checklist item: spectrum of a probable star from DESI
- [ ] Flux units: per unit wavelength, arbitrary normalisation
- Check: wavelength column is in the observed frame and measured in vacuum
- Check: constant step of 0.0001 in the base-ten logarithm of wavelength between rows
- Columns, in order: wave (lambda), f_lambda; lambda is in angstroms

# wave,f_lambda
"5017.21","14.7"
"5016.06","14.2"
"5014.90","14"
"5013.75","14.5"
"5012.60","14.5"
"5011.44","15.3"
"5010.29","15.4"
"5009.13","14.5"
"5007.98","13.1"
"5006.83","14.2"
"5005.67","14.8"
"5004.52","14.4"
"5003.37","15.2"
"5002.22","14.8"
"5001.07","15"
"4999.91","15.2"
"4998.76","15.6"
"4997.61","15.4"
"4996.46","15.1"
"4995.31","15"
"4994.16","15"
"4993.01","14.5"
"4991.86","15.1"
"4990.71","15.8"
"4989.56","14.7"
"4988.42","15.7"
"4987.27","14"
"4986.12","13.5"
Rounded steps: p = 0.1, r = 15.7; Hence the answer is 15.7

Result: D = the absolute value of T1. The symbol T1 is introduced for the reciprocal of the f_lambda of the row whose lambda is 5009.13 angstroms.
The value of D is 0.0690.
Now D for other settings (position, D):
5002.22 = 0.0676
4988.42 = 0.0637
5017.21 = 0.0680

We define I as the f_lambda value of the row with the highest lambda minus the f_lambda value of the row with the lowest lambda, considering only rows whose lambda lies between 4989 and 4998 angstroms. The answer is 0.70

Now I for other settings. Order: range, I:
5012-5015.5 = -0.50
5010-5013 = -0.90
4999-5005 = -0.80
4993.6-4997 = 0.10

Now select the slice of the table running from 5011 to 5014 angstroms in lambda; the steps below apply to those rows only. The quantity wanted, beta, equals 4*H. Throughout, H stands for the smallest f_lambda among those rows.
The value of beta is 58.0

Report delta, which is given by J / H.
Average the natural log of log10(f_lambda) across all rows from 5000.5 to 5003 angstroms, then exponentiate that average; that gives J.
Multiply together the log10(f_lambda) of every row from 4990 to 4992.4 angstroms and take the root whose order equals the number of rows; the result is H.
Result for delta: 0.99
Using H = 1.19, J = 1.17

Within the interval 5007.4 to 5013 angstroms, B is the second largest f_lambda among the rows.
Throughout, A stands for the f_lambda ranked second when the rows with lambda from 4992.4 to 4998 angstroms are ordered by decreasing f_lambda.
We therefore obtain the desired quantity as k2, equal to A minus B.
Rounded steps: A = 15.1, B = 15.3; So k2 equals -0.2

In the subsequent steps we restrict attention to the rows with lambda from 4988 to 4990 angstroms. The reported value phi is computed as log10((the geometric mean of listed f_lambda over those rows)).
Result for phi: 1.182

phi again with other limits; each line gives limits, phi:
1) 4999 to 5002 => 1.179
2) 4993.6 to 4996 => 1.176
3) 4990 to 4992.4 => 1.189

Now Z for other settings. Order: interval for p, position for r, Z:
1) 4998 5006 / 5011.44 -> 15.3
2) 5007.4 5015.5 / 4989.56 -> 14.7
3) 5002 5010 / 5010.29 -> 15.4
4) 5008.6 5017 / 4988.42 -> 15.7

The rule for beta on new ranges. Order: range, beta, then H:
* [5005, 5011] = 52.4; 13.1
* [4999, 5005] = 57.6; 14.4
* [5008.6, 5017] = 56.0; 14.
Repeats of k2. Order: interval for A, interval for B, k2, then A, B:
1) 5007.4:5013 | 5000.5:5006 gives 0.3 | 15.3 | 15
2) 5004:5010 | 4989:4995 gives -0.6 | 14.5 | 15.1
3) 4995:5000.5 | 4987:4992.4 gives -0.3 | 15.4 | 15.7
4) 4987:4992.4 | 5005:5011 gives 0.9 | 15.7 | 14.8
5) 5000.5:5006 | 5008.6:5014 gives -0.3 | 15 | 15.3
